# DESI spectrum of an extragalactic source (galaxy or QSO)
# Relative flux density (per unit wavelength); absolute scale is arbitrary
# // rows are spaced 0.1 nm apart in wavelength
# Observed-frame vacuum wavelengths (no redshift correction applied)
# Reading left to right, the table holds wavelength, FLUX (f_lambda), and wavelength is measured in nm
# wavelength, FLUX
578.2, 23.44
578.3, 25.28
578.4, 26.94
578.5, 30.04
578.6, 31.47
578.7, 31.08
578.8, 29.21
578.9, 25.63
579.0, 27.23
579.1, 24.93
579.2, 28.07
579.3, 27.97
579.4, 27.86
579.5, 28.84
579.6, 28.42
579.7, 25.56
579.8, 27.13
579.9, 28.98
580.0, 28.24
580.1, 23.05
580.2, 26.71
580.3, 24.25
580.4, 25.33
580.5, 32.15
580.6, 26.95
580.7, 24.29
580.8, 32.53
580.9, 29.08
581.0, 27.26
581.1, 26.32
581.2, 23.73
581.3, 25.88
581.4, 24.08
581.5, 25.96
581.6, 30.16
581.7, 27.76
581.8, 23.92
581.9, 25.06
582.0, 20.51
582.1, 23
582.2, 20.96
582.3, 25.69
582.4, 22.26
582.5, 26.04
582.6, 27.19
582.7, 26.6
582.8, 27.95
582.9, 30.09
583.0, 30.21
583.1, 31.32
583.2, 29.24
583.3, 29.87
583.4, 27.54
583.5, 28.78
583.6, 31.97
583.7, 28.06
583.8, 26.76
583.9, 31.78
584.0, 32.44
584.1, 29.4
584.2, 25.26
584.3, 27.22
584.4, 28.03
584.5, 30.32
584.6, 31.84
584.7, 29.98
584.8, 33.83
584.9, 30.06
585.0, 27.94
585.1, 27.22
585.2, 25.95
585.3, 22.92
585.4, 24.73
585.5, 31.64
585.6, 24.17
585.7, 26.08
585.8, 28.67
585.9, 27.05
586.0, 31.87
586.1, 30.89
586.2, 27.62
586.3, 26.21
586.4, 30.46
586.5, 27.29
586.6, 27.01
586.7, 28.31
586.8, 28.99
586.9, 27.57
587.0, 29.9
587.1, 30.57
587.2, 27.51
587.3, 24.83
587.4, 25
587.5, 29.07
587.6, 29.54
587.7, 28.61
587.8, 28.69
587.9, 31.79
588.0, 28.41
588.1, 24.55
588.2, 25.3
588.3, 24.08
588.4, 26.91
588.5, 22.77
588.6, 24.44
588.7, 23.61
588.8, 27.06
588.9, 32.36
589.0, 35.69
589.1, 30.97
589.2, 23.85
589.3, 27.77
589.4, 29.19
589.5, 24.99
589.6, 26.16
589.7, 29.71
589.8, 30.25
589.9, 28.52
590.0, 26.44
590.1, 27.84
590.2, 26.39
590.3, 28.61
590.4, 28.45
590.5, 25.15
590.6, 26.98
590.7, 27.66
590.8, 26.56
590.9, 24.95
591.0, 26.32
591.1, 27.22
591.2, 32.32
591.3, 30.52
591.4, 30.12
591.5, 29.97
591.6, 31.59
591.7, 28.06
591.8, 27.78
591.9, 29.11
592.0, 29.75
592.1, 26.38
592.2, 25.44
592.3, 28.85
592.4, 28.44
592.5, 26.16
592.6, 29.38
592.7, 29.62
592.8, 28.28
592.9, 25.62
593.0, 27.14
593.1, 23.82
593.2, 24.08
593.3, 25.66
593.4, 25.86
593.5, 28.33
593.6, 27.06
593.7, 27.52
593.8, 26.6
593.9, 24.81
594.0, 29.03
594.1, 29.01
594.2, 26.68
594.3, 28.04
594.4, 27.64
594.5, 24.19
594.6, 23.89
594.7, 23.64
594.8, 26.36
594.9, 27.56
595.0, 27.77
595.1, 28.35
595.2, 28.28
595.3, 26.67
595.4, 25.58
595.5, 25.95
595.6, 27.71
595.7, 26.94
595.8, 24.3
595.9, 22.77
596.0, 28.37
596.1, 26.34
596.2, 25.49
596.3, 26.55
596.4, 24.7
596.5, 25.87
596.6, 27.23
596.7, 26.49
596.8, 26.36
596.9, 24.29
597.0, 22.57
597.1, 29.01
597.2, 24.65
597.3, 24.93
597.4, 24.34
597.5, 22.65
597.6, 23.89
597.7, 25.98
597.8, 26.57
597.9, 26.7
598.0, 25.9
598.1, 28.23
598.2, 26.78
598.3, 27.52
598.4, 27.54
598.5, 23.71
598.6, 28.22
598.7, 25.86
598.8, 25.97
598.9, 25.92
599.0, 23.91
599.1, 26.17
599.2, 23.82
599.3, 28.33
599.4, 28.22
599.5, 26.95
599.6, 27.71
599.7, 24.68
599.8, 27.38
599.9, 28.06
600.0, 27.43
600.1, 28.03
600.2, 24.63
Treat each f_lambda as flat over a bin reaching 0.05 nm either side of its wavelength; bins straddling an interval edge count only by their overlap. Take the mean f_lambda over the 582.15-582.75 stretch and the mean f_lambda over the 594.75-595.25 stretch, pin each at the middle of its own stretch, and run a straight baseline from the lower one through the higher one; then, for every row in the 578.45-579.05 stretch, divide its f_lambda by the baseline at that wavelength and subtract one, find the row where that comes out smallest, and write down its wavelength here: 578.9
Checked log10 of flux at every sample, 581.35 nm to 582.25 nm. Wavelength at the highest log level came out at 581.6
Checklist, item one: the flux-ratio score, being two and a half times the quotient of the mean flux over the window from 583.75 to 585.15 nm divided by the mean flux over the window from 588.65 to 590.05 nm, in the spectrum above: 2.60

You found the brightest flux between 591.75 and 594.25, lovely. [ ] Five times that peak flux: 149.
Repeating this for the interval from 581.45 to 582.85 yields 151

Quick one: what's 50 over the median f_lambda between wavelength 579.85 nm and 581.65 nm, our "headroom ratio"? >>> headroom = 1.89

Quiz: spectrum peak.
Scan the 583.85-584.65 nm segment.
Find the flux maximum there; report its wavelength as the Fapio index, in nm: 584.0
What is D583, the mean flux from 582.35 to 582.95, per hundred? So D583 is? 0.267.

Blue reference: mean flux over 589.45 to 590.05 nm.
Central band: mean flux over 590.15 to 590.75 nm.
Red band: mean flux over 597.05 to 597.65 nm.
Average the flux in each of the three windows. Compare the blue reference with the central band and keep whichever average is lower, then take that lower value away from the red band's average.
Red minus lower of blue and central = -2.3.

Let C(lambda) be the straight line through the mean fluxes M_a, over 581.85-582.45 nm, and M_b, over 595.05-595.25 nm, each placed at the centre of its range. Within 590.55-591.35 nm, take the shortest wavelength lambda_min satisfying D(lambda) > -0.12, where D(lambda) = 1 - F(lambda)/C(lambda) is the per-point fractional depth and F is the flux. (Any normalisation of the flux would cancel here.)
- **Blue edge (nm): 590.6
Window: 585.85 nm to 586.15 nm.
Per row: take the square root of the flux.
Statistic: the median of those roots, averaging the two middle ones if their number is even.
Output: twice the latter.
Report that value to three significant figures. 11.1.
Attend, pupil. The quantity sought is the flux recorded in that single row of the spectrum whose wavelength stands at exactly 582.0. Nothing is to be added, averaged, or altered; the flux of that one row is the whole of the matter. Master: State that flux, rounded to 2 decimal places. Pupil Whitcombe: 20.51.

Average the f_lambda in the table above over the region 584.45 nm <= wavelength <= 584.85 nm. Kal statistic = 31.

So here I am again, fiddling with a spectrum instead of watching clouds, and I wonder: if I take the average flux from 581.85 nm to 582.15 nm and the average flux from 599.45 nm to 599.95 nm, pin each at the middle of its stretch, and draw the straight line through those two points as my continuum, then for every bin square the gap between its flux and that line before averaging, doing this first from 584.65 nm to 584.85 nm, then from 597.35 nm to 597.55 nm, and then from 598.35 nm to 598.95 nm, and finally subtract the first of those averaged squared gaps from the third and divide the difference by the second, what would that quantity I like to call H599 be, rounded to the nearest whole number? -8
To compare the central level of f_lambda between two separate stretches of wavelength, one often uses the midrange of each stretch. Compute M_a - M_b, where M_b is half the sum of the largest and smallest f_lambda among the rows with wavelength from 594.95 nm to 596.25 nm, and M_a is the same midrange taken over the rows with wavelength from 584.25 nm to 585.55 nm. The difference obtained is 2.8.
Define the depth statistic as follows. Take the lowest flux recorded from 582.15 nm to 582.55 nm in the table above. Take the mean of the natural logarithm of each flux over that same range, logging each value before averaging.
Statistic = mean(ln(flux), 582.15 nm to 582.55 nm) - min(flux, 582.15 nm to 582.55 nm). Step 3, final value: -17.8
